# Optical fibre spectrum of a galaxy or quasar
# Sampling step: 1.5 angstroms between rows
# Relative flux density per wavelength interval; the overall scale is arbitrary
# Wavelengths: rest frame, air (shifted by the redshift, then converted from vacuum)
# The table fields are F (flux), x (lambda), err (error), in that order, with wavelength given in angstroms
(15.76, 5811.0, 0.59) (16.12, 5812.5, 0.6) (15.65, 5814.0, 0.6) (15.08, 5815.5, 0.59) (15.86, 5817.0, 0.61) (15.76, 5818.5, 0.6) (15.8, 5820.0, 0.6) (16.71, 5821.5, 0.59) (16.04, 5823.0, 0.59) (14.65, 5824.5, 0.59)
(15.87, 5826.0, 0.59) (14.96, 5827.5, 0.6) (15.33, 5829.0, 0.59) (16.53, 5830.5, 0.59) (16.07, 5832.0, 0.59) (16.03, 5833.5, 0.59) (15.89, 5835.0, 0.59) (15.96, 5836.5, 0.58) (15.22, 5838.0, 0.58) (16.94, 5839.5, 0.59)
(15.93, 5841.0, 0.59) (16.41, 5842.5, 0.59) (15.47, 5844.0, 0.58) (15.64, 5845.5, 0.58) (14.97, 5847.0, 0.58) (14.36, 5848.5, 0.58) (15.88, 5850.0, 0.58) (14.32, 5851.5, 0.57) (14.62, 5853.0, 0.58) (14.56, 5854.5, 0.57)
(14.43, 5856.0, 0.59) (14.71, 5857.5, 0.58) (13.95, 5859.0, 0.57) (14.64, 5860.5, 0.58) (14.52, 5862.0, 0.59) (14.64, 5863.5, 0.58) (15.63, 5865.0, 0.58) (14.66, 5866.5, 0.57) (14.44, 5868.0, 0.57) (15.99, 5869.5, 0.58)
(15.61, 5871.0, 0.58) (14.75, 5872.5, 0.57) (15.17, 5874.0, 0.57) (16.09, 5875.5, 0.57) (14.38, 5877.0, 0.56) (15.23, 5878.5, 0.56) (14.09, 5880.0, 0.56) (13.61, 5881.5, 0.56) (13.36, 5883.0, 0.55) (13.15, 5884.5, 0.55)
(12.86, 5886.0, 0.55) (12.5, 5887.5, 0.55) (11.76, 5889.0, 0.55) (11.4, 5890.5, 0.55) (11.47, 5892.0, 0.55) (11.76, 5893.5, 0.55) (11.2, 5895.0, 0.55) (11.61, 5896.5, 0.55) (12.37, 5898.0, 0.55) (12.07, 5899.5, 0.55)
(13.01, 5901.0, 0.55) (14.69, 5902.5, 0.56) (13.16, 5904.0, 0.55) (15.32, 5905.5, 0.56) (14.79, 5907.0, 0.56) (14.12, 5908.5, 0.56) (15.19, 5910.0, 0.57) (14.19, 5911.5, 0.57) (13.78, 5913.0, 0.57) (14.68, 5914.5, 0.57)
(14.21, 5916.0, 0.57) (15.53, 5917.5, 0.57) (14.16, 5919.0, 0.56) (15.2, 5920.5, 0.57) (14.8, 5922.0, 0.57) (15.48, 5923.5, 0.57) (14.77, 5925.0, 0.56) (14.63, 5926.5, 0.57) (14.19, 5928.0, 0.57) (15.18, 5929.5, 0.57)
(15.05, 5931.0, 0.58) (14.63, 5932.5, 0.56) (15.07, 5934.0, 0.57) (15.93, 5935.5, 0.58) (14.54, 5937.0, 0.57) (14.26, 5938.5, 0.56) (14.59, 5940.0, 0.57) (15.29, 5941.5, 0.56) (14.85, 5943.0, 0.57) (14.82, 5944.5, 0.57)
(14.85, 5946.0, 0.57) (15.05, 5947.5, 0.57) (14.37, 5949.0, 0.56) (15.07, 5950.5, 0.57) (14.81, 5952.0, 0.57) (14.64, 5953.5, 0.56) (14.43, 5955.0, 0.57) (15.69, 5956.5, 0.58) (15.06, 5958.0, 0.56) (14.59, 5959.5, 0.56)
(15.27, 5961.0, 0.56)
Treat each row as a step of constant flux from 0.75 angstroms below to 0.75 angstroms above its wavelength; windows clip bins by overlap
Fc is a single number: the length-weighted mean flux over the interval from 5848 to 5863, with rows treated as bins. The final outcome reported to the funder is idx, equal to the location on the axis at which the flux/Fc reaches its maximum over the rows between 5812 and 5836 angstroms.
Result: 5821.5 angstroms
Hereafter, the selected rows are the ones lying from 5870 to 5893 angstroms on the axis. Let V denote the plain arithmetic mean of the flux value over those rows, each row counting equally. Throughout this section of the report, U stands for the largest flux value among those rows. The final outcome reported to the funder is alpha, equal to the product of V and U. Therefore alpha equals 220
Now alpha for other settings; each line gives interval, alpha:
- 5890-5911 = 199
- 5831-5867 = 258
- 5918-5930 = 229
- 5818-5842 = 269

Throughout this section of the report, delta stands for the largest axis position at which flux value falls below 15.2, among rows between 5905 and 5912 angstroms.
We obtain 5911.5 angstroms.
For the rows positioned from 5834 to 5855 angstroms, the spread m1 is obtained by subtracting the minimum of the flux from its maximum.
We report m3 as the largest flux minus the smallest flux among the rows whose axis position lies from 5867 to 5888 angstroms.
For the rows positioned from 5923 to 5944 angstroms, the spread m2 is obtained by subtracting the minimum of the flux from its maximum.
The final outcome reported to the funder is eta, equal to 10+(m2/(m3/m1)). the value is 11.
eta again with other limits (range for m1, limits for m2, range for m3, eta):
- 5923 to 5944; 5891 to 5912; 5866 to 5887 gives 12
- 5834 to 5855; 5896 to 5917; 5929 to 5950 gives 16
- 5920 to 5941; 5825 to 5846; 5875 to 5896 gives 11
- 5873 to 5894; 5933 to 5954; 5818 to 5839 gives 14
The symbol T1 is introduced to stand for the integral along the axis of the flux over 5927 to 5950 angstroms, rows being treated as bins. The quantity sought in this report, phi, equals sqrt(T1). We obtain 18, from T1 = 341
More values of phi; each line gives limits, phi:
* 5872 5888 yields 15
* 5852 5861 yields 11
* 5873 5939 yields 30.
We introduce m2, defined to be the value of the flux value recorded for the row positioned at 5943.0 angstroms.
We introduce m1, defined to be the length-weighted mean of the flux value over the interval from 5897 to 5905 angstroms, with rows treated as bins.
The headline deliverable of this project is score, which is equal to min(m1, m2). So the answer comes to 13.1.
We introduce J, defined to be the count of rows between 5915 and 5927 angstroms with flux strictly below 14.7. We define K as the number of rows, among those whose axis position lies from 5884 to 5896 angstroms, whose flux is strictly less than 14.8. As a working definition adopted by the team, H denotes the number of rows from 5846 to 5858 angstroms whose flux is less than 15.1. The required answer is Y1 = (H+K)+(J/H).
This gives 15.4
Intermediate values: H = 7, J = 3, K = 8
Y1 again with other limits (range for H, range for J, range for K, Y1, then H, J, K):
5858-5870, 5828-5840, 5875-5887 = 12.0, 6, 0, 6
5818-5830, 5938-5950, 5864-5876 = 6.5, 2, 3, 3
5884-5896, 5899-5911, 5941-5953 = 9.6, 8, 5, 1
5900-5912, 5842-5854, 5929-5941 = 10.5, 6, 3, 4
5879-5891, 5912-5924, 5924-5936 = 12.5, 8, 4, 4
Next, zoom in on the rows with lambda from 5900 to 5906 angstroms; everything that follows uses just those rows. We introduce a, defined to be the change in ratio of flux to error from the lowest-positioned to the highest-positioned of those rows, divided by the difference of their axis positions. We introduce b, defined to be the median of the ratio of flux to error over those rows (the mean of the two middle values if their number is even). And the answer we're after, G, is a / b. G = 0.033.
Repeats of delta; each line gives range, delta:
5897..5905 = 5904.0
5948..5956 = 5955.0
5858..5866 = 5863.5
